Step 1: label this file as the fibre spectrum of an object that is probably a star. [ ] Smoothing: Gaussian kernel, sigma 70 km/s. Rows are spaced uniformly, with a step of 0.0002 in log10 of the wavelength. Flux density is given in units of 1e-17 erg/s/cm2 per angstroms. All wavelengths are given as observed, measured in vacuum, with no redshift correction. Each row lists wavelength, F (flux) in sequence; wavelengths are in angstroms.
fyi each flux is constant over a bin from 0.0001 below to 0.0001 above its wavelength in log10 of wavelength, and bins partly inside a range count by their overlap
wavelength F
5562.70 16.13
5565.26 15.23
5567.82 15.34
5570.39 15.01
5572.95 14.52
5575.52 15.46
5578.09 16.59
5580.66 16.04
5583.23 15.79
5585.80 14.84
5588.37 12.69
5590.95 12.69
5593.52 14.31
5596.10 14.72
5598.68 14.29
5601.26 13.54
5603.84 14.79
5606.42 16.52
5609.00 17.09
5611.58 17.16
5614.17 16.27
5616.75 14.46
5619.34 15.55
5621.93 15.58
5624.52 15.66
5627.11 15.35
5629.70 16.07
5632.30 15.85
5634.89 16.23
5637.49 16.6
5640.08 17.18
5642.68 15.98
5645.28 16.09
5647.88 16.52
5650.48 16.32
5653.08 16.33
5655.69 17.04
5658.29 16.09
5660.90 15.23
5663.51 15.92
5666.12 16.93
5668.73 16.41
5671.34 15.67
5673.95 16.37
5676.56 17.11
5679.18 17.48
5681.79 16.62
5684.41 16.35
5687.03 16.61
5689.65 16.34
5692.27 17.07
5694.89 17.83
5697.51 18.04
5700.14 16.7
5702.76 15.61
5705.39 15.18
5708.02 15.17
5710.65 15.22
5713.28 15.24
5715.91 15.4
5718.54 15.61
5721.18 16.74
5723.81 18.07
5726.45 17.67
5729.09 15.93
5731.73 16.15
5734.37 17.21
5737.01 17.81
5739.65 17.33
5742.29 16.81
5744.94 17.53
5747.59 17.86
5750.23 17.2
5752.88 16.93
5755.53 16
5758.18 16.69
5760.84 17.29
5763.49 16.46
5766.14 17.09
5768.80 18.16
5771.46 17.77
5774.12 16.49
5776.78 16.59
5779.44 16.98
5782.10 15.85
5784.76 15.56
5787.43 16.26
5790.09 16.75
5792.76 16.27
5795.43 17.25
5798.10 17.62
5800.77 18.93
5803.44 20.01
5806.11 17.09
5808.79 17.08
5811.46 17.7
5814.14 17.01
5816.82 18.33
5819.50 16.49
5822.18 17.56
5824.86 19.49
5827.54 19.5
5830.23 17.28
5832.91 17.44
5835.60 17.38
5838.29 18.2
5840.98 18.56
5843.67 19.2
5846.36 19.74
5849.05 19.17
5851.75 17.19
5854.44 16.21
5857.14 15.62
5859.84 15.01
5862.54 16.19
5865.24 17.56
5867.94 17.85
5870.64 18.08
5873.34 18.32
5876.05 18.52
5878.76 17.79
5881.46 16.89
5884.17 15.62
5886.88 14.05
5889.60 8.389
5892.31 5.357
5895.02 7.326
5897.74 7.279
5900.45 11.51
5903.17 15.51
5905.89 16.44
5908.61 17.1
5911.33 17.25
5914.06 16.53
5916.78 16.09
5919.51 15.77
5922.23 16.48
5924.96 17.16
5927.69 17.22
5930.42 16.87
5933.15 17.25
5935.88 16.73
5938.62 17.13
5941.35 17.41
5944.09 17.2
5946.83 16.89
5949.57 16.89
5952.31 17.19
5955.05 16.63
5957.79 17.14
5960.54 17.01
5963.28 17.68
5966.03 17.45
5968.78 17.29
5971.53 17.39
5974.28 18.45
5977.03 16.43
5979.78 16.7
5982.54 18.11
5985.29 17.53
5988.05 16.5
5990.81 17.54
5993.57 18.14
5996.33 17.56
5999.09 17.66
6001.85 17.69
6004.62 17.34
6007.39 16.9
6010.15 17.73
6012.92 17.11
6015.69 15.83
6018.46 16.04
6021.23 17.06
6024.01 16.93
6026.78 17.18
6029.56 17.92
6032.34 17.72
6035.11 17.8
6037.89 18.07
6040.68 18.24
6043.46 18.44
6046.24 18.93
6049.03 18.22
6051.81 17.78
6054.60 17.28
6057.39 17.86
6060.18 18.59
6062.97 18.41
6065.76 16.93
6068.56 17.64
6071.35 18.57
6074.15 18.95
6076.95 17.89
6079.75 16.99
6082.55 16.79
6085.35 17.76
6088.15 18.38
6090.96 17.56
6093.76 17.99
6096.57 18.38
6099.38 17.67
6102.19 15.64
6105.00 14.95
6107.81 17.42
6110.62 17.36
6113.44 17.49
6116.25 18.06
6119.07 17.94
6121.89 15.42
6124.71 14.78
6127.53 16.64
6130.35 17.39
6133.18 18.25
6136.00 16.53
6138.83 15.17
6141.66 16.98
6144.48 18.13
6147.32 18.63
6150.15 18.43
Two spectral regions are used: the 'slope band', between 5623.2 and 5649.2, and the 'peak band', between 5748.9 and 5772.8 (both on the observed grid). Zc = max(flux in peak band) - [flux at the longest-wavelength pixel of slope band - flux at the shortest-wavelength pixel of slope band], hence 17.3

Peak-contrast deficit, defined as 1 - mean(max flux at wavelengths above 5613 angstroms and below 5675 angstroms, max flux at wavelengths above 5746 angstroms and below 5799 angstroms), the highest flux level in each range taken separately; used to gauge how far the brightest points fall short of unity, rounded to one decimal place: -16.7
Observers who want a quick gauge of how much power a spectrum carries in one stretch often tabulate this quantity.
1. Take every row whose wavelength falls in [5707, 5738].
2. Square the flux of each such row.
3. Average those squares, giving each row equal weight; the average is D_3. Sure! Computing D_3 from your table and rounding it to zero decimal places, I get 268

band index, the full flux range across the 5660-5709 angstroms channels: 2.9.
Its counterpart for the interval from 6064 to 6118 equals 4.0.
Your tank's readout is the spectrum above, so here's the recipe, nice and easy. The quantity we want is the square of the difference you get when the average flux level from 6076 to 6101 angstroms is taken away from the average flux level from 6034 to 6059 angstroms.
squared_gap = 0.1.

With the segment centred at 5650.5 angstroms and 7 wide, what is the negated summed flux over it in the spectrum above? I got -49.2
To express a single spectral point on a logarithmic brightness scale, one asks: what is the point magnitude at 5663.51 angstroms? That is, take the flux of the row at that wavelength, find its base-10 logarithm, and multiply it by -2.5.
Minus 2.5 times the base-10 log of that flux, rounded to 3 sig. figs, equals -3.00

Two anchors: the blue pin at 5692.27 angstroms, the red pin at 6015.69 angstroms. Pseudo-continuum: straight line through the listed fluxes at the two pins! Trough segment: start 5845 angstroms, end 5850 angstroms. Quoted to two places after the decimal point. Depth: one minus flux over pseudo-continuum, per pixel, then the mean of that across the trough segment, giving -0.18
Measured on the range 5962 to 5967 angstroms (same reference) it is -0.10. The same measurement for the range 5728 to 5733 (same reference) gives 0.05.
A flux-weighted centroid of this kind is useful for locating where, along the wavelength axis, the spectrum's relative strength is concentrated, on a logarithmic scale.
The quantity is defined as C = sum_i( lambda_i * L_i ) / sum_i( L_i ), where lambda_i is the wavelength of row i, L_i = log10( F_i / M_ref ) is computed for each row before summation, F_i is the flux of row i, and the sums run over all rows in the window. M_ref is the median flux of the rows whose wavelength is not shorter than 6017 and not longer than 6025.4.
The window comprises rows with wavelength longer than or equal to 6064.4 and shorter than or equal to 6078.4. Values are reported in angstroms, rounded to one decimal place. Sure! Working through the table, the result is 6073.0 angstroms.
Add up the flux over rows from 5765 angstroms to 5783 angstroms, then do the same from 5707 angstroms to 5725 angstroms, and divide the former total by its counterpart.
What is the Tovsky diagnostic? 1.07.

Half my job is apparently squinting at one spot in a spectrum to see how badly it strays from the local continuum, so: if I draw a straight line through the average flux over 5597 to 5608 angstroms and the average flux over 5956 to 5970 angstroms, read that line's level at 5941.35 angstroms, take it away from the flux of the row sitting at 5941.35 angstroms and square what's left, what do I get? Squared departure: 0.1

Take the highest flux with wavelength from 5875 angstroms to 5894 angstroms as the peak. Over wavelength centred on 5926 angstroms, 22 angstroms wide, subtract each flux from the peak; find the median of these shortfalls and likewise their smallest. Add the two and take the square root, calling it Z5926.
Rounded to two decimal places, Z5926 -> 1.73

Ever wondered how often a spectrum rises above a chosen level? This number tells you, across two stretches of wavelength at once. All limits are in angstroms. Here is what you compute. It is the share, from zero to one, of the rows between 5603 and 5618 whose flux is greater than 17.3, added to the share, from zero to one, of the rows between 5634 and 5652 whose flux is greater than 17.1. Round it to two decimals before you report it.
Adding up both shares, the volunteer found 0.14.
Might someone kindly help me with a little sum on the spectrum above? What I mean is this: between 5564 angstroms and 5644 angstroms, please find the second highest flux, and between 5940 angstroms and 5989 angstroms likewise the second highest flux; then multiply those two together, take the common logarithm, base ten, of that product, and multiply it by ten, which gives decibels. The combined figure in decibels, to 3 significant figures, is 24.9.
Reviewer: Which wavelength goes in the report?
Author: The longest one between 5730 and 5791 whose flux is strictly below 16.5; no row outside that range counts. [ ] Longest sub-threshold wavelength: 5787.43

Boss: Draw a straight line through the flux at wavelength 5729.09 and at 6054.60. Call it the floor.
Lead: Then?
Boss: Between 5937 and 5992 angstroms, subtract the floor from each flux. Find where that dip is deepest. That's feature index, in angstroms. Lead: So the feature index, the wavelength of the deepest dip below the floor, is 5977.03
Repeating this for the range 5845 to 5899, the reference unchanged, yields 5892.31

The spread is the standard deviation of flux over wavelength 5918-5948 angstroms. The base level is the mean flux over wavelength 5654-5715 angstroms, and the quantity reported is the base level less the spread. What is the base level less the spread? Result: 15.9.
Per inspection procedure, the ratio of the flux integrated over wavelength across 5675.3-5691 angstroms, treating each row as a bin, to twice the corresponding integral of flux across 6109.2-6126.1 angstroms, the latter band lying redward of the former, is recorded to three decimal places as 0.462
